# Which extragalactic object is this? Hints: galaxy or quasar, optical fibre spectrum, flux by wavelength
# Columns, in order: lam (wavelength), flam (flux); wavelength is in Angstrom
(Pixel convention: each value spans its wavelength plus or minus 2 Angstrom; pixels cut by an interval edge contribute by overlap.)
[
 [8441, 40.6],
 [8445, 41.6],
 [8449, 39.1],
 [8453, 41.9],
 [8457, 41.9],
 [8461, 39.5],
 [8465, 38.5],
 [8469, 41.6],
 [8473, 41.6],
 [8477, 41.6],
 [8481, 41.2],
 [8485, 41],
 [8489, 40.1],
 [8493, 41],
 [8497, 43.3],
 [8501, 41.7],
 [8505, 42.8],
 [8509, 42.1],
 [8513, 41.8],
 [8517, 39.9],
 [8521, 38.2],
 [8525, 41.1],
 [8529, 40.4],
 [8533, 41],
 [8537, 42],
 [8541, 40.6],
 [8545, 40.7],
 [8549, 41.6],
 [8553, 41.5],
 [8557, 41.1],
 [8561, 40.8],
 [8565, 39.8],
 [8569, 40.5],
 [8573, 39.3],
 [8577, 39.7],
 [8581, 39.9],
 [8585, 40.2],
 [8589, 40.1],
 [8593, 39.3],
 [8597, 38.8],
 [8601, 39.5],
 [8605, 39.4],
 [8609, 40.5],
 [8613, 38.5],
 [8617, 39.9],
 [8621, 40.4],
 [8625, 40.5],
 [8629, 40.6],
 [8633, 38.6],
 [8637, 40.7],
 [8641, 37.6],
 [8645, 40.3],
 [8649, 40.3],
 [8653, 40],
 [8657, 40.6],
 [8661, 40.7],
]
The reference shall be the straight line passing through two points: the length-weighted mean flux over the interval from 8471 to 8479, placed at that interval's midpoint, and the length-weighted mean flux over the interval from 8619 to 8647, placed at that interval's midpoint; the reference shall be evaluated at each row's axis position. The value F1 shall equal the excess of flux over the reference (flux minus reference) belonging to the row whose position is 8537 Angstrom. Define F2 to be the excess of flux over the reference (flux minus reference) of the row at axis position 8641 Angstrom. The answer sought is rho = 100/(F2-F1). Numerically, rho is -31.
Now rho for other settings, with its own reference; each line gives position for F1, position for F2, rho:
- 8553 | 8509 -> 974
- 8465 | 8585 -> 33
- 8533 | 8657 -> 100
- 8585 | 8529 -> -231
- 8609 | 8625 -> 553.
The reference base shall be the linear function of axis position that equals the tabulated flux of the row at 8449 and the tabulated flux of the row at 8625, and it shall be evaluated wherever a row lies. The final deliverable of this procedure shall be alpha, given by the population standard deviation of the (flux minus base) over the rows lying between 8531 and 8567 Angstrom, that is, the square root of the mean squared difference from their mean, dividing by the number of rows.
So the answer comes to 0.7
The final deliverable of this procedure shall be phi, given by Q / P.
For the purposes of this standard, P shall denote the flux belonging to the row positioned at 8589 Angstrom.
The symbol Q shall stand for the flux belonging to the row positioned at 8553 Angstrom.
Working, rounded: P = 40.1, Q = 41.5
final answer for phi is 1.03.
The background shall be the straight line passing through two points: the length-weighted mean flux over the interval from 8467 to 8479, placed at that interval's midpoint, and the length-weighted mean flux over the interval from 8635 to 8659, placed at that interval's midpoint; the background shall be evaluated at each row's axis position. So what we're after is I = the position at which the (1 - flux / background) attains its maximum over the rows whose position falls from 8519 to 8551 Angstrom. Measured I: 8521 Angstrom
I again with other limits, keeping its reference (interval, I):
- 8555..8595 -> 8573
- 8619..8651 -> 8641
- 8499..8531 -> 8521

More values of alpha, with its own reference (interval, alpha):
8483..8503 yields 1.0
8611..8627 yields 0.8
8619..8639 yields 0.8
